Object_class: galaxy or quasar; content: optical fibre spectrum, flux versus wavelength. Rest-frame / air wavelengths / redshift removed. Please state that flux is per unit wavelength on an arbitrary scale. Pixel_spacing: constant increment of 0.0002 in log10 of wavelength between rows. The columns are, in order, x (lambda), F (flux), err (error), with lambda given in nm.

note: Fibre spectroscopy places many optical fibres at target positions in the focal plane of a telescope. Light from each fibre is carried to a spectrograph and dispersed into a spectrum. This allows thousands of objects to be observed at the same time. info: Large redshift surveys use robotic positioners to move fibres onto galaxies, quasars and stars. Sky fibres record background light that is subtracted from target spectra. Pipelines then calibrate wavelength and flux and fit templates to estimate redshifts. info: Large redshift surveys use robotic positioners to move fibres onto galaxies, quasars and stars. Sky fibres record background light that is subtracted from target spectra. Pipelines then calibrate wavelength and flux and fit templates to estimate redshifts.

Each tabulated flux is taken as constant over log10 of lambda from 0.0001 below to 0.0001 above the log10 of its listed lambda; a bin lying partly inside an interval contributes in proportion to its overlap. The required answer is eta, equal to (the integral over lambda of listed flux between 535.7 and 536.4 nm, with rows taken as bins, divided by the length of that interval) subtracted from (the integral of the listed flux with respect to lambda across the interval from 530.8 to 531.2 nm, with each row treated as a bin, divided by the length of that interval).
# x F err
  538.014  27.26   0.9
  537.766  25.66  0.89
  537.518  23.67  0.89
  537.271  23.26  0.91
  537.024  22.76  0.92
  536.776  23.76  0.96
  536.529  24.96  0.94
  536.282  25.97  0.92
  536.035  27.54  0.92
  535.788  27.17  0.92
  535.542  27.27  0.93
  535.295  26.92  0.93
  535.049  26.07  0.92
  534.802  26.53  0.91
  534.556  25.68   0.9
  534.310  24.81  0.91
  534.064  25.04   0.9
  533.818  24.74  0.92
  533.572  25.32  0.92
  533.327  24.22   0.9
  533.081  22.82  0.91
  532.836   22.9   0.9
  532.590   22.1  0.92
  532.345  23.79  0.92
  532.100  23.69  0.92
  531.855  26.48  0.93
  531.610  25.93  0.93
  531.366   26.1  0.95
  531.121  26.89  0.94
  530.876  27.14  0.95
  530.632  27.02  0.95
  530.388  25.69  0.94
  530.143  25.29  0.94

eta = 0.1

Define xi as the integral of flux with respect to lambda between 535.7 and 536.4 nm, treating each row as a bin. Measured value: 18.8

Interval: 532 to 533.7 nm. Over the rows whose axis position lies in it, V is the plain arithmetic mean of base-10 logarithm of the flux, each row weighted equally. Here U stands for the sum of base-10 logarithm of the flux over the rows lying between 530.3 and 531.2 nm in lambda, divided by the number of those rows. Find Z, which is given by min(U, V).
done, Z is 1.37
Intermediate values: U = 1.43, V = 1.372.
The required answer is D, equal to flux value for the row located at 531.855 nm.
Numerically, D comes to 26.48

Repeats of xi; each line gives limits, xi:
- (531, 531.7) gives 18.4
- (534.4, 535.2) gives 20.9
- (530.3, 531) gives 18.7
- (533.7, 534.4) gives 17.4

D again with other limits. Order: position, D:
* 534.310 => 24.81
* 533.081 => 22.82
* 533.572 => 25.32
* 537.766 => 25.66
